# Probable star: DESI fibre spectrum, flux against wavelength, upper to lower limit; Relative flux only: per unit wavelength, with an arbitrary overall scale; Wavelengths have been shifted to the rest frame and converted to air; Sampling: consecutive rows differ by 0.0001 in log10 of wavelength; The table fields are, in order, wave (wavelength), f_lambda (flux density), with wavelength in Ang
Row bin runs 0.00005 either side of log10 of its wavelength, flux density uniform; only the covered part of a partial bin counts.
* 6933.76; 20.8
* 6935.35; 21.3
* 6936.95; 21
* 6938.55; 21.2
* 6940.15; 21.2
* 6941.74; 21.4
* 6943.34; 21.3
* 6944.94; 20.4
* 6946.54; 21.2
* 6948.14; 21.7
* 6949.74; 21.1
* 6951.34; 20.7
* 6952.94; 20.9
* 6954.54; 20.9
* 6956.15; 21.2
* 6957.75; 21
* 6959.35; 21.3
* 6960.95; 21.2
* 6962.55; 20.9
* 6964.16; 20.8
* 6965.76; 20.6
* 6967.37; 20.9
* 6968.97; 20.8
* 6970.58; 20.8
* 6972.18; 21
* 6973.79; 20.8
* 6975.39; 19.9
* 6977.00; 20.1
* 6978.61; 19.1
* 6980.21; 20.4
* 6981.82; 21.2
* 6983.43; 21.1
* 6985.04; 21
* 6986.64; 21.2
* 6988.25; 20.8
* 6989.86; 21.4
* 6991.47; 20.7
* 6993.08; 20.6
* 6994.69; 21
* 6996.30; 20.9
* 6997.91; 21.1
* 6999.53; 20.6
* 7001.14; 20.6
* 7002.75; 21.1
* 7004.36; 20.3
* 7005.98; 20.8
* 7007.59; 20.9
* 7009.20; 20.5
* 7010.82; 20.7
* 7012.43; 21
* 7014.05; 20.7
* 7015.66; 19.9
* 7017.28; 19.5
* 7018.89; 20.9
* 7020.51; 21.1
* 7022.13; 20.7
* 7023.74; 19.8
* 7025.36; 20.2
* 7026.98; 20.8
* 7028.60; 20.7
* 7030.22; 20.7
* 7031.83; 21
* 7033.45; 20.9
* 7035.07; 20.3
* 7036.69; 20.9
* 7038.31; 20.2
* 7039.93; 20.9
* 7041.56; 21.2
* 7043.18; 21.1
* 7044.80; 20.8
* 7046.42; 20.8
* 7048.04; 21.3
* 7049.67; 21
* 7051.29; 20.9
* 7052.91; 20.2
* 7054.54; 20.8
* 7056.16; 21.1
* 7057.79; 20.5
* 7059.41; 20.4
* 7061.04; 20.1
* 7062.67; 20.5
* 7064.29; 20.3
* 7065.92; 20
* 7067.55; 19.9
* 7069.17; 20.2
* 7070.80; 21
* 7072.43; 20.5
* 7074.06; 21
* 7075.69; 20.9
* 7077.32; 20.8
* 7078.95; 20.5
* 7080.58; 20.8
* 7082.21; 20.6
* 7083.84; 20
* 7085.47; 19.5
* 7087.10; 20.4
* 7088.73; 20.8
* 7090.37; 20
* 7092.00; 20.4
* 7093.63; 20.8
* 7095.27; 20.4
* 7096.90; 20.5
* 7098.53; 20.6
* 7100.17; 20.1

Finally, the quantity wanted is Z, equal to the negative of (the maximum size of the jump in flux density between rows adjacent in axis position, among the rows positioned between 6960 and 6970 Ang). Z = -0.30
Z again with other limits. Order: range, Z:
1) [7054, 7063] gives -0.60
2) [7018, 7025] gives -0.90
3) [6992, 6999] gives -0.40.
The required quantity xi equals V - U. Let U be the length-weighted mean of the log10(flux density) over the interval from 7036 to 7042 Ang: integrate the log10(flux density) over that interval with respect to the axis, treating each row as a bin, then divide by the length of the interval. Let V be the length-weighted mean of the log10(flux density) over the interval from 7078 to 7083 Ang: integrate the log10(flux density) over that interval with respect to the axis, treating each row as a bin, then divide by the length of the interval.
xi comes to -0.001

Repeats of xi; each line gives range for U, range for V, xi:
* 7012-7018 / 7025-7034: 0.012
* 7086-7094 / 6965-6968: 0.004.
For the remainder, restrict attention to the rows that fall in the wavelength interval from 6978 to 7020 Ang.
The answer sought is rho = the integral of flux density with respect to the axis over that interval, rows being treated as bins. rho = 869.6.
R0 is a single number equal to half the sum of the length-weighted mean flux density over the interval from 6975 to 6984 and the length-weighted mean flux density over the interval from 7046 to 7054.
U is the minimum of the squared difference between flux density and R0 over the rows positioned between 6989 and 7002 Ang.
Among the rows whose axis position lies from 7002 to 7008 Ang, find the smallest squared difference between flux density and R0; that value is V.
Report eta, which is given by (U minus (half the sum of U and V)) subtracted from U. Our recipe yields 0.030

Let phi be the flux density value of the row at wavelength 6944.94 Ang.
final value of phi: 20.4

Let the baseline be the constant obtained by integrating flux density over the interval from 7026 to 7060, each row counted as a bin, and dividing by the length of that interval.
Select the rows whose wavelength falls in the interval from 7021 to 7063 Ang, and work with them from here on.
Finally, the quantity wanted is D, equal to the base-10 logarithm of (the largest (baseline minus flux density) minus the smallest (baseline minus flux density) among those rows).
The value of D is 0.2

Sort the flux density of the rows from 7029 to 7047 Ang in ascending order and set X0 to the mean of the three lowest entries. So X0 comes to 20.40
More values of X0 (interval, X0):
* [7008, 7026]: 19.73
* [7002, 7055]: 19.73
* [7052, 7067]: 20.10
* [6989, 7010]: 20.47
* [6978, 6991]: 20.10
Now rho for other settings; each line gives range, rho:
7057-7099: 858.5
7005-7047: 867.4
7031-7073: 867.2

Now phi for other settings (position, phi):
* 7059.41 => 20.4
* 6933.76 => 20.8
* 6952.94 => 20.9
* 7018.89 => 20.9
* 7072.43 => 20.5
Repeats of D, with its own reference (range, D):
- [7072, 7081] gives -0.3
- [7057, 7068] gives -0.2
